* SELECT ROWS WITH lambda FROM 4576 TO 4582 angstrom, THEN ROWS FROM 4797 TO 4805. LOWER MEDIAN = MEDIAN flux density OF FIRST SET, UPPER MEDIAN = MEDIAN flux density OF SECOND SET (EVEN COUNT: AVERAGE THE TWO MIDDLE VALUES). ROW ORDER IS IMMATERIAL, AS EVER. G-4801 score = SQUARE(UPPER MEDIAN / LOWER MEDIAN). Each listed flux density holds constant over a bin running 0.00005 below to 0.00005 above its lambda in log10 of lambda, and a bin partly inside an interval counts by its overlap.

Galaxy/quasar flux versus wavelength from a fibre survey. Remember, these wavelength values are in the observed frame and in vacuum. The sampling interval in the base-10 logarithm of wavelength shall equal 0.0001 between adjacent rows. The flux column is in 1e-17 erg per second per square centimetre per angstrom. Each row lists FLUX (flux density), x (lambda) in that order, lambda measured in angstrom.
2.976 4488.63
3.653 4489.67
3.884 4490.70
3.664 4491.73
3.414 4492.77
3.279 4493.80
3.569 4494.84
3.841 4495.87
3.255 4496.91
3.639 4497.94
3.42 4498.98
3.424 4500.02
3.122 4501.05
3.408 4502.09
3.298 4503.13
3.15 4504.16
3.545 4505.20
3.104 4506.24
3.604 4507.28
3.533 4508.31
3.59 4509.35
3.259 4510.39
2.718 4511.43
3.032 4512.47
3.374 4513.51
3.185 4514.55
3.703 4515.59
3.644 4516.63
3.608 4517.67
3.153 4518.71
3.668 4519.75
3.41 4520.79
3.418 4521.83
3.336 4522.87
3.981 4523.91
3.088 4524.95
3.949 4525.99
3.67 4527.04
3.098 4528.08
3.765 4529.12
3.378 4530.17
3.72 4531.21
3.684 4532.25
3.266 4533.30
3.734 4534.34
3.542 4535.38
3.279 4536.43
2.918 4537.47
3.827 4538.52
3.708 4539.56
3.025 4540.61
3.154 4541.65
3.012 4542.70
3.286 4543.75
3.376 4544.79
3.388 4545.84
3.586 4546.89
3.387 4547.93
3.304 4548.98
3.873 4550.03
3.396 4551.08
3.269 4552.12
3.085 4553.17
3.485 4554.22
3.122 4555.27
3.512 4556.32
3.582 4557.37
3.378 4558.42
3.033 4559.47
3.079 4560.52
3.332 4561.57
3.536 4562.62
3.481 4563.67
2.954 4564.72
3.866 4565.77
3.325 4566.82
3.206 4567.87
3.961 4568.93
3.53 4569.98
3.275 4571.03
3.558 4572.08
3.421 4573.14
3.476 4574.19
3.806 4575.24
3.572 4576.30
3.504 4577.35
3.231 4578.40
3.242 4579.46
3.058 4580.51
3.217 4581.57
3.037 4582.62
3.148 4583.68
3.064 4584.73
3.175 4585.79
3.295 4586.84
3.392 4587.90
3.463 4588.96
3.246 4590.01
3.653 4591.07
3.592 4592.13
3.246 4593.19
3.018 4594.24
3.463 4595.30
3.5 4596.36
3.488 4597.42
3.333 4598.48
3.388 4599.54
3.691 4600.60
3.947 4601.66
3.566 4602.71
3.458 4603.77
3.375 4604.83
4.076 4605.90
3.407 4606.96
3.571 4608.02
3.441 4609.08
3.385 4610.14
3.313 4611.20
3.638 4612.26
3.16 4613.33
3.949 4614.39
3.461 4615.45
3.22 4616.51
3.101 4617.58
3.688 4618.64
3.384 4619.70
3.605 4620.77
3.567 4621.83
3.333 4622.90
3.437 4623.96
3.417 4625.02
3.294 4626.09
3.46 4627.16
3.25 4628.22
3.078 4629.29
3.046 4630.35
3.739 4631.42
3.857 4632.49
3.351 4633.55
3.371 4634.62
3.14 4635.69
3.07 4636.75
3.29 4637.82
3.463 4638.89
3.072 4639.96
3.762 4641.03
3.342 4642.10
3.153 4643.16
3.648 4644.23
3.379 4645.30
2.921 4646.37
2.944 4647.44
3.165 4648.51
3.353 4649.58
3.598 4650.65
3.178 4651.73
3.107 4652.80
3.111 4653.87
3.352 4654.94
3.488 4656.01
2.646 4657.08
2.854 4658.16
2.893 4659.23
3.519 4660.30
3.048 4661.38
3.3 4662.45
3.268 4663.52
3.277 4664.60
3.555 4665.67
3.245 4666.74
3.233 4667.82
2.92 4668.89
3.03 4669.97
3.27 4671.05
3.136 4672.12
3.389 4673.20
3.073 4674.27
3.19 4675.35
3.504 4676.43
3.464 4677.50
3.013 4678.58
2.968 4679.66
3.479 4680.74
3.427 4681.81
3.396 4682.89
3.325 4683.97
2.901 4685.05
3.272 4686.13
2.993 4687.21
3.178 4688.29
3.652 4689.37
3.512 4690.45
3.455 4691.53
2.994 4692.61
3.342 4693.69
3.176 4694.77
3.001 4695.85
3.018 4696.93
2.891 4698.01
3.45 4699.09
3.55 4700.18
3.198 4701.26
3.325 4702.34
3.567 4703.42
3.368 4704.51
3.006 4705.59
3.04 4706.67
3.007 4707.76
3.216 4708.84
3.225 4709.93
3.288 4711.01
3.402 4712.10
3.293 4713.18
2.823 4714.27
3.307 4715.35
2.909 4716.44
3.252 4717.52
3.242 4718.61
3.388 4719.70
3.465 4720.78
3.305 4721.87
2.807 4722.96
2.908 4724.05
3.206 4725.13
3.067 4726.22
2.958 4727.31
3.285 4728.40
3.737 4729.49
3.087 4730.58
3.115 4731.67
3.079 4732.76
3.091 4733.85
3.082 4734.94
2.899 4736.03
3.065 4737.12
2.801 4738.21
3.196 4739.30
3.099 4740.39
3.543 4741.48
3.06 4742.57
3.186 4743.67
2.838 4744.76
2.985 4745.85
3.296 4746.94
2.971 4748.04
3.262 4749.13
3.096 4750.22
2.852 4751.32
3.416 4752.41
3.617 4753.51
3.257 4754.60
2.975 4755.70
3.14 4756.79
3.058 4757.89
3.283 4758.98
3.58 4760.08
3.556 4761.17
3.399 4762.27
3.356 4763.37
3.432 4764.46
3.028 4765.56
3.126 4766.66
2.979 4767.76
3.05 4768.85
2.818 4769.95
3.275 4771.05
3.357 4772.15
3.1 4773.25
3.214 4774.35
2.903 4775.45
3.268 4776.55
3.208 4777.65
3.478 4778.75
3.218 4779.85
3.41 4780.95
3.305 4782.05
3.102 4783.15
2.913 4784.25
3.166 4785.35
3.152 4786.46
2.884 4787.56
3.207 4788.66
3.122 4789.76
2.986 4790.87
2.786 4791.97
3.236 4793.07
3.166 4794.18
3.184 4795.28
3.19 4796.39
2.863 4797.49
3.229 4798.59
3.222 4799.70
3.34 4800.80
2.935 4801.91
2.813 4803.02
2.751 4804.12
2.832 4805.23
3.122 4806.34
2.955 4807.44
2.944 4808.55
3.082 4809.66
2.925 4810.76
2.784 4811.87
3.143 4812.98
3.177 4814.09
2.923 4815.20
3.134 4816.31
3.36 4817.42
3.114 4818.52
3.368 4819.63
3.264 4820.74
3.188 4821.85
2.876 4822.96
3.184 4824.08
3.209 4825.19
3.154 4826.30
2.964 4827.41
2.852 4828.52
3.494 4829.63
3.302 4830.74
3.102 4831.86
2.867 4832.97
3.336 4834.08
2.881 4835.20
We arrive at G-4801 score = 0.82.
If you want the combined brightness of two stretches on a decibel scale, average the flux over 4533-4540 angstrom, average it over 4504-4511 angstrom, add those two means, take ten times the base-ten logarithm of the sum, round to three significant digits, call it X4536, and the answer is 8.37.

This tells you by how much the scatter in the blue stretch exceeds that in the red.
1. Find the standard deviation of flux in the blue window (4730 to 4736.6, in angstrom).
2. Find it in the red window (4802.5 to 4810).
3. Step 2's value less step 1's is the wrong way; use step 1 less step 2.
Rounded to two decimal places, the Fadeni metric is -0.06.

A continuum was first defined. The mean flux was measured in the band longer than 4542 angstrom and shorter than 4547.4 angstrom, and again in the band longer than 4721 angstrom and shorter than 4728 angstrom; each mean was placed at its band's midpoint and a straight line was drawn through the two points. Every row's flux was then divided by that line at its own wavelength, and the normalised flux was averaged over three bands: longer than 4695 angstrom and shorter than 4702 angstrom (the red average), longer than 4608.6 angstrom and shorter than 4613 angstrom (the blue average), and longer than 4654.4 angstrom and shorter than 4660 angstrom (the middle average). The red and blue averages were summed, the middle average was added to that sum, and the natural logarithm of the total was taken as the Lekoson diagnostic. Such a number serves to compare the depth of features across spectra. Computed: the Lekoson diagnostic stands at 1.12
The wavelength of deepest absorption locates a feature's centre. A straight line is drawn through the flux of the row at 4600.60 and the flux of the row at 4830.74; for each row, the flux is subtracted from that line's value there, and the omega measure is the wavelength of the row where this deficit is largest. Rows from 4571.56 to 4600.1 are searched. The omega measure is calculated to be 4582.62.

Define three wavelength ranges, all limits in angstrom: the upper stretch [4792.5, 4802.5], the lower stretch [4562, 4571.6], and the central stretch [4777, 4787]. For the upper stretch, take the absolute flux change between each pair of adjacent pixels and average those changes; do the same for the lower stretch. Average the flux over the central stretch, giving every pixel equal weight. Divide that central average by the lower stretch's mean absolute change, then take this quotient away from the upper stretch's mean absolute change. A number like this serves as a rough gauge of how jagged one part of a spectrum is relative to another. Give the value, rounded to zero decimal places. -7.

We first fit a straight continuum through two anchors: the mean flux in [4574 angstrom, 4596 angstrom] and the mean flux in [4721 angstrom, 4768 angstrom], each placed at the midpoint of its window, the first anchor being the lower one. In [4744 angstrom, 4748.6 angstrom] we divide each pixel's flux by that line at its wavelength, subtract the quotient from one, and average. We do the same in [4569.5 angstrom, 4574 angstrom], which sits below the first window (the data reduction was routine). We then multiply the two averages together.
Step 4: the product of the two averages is -0.0014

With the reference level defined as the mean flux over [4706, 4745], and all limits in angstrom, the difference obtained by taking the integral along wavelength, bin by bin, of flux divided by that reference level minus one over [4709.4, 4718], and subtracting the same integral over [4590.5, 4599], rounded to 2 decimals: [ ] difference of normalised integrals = -0.60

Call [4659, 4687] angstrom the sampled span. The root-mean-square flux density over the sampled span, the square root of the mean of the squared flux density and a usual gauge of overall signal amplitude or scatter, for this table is 3.24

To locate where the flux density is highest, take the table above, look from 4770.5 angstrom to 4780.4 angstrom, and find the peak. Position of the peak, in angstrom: 4778.75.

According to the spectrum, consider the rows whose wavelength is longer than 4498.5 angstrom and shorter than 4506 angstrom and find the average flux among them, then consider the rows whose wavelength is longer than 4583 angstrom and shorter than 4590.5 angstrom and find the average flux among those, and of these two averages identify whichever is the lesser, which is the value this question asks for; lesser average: 3.25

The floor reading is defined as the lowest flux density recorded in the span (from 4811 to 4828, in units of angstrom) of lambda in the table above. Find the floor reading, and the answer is 2.784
